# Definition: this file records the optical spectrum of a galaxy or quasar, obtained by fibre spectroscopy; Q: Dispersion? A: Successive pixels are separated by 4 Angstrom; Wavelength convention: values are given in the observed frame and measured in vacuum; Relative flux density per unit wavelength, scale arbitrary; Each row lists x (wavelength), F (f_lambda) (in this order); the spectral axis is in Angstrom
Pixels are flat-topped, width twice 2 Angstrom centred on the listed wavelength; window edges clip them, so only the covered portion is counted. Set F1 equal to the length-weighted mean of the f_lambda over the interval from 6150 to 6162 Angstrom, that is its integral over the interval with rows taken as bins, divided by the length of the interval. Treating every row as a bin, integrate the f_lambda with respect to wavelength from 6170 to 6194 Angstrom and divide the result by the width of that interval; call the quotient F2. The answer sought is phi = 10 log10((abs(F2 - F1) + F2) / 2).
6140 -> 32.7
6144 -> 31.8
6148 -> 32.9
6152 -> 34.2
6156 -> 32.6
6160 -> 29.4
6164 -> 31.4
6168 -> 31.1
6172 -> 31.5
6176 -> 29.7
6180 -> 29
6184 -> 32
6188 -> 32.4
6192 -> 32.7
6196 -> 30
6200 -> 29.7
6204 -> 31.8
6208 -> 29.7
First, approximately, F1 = 32.1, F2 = 31.2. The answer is 12.1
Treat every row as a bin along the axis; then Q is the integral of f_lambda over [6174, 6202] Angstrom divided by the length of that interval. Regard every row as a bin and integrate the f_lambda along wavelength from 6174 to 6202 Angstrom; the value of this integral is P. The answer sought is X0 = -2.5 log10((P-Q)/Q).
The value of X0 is -3.58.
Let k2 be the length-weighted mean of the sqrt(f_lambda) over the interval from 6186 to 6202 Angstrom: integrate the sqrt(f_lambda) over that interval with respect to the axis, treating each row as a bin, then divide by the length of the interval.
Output 5.58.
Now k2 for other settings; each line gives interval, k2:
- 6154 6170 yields 5.58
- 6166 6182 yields 5.51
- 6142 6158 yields 5.73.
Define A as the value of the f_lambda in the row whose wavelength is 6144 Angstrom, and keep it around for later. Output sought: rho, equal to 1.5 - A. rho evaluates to -30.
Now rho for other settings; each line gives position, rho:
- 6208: -28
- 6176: -28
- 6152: -33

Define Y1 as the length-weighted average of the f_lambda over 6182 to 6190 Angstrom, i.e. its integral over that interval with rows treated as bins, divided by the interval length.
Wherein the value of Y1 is 32.2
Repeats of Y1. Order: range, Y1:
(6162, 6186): 30.8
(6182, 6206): 31.4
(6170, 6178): 30.6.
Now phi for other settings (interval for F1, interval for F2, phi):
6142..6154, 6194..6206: 12.2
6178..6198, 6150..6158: 12.5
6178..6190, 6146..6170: 12.1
